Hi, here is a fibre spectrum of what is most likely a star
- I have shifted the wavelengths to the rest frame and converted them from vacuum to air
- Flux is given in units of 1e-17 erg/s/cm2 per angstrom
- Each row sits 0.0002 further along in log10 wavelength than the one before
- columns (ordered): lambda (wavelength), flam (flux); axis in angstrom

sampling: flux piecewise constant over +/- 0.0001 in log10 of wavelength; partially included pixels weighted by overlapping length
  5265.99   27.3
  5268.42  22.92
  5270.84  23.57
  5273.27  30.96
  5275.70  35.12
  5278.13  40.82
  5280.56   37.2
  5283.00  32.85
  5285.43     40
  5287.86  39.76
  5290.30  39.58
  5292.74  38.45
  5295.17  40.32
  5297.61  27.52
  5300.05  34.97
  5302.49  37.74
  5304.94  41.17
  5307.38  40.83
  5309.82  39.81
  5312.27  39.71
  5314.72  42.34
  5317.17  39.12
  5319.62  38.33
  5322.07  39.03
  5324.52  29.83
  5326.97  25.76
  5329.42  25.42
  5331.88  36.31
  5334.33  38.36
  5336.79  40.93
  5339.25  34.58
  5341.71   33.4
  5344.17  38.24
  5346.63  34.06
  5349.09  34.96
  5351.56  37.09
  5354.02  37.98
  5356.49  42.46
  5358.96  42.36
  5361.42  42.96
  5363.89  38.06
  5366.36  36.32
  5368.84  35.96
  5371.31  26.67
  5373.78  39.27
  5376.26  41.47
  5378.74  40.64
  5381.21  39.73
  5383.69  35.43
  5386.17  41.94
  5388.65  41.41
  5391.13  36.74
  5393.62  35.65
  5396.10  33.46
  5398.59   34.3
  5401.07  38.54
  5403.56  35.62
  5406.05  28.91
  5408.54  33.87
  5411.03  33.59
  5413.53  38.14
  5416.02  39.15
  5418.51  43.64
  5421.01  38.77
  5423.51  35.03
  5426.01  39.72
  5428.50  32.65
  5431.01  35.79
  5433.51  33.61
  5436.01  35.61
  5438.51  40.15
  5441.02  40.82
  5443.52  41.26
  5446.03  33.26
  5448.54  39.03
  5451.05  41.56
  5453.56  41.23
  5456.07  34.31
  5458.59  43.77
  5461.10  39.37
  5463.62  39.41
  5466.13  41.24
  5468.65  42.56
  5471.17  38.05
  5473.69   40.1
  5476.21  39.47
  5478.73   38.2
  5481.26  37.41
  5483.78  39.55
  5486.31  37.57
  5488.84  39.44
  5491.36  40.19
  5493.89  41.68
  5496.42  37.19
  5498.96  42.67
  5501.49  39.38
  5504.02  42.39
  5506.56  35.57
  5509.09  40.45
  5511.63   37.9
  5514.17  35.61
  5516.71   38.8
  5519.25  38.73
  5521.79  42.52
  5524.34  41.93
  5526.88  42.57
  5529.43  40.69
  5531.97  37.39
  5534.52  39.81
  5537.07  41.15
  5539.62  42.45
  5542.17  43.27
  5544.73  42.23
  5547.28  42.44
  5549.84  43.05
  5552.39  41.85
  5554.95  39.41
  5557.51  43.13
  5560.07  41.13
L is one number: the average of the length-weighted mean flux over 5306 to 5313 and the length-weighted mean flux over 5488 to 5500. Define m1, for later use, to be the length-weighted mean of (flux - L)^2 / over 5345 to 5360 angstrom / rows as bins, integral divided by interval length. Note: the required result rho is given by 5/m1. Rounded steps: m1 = 15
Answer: 0.34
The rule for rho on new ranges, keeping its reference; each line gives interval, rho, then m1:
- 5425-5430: 0.17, 30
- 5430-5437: 0.17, 29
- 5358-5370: 0.50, 10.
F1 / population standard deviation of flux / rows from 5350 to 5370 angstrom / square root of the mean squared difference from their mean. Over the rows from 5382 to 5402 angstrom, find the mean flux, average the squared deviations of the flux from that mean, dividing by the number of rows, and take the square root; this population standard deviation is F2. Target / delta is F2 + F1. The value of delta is 5.7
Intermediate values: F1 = 2.8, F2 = 3.0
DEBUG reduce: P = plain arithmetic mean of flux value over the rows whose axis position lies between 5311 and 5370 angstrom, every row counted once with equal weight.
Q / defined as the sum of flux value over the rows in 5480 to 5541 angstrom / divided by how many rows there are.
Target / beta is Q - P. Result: 3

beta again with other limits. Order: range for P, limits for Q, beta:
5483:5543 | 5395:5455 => -3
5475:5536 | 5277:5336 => -3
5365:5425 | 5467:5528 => 3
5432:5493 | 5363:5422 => -2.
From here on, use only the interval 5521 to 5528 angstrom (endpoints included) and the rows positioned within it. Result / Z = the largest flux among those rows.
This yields 42.57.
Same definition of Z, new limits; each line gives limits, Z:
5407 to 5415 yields 38.14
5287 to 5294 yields 39.76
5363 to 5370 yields 38.06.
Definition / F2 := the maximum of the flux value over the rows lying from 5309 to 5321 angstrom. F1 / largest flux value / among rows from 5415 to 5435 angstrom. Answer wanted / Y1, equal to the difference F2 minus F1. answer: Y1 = -1.30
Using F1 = 43.64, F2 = 42.34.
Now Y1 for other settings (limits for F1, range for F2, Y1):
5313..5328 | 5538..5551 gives 0.93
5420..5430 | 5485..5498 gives 1.96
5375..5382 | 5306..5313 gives -0.64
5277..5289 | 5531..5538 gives 0.33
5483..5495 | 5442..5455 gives -0.12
